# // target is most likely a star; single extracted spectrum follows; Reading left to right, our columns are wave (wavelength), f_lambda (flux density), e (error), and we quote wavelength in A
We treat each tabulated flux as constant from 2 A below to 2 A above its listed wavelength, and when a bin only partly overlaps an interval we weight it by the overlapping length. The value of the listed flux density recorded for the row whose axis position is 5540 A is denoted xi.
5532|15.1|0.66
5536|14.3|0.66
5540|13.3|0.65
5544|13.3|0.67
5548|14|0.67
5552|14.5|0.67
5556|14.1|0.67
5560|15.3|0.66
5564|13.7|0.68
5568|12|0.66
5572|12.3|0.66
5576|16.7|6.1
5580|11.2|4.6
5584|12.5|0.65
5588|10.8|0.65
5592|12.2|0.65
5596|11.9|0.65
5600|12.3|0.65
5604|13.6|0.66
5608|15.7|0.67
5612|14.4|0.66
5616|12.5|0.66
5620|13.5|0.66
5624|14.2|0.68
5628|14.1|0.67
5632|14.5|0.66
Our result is 13.3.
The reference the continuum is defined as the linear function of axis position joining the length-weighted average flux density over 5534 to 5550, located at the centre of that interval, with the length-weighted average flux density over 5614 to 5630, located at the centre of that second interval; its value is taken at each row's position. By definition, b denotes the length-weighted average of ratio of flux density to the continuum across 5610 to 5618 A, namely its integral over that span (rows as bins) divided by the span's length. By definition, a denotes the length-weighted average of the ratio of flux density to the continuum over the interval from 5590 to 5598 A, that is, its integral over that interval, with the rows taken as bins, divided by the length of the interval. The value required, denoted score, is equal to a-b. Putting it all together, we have -0.1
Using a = 0.88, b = 0.99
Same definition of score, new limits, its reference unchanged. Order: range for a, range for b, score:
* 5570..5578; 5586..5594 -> 0.2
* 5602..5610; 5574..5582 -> 0.1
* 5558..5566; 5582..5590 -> 0.2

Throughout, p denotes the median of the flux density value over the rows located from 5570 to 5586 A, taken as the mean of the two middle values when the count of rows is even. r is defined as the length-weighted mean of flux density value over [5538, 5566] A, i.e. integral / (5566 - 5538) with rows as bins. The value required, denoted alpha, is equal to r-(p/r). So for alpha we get 13.1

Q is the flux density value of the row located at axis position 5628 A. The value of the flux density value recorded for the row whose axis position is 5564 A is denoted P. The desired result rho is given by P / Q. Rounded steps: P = 13.7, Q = 14.1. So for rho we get 0.97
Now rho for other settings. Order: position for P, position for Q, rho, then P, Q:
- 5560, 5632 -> 1.06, 15.3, 14.5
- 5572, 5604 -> 0.90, 12.3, 13.6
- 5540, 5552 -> 0.92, 13.3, 14.5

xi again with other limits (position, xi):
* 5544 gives 13.3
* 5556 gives 14.1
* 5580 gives 11.2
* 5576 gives 16.7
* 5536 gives 14.3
